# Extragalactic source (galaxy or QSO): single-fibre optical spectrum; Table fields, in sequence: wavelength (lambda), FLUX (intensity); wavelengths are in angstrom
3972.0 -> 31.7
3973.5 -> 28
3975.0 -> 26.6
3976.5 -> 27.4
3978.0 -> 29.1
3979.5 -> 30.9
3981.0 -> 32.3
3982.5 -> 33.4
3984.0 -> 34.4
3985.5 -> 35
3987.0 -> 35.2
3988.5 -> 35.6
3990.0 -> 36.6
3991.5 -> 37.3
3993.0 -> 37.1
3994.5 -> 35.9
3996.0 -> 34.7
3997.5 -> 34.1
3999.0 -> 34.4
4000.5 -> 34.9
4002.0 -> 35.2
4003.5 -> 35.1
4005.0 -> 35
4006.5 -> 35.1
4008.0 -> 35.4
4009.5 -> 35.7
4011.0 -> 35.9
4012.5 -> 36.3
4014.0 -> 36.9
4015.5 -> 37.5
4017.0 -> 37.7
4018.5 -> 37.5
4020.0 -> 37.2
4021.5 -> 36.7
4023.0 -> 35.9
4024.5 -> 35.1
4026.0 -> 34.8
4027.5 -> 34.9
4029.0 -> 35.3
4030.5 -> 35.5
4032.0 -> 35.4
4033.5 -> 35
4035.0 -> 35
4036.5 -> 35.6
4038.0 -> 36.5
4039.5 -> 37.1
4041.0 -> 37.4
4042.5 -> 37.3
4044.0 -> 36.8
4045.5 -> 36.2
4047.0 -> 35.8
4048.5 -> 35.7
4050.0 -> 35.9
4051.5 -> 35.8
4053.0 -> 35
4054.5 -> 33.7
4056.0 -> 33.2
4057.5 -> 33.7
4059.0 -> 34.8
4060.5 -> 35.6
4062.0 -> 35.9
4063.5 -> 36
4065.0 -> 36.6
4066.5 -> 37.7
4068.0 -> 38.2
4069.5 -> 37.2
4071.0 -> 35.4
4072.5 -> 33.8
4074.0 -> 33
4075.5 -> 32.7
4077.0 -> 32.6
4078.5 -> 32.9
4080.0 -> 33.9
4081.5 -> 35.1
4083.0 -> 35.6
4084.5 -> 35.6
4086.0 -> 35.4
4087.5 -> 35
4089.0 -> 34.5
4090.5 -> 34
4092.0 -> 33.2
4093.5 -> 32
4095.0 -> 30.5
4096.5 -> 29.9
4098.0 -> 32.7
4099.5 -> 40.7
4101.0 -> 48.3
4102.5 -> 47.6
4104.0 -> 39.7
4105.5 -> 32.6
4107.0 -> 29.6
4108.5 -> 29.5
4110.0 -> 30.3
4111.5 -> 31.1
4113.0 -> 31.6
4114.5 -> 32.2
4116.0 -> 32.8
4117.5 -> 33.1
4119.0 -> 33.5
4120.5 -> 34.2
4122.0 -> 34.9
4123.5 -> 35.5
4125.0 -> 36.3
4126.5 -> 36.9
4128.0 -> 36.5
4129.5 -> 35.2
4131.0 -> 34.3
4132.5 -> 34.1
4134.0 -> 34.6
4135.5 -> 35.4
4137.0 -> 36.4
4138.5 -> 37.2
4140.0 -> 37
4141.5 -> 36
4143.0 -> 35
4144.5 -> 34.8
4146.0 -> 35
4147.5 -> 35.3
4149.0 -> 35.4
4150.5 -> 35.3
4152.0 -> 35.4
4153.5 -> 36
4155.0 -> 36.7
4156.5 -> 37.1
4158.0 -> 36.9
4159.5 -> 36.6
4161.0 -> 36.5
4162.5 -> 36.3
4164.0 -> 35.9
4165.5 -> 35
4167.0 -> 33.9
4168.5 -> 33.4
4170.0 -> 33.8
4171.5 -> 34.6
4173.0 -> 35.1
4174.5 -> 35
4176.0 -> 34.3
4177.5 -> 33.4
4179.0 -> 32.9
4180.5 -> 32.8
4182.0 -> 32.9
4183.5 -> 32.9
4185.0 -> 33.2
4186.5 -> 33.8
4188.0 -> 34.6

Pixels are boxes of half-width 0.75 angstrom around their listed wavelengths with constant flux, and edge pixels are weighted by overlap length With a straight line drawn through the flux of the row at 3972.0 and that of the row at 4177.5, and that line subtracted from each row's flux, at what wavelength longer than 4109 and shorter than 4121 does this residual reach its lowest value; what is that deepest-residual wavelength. 4110.0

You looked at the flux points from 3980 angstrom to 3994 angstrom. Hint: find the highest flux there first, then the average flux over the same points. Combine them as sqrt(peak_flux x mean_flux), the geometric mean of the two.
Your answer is 36.2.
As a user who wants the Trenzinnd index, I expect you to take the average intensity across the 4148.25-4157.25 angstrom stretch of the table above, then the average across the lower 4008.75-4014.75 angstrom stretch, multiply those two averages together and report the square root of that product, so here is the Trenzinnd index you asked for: 36.1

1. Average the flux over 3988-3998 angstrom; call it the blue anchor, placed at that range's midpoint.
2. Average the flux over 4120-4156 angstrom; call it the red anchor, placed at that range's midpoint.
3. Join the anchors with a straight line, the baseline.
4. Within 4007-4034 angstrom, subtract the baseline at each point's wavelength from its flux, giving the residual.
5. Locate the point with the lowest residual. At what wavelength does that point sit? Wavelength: 4026.0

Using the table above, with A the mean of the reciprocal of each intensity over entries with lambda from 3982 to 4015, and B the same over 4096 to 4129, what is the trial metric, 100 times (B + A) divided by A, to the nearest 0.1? 203.0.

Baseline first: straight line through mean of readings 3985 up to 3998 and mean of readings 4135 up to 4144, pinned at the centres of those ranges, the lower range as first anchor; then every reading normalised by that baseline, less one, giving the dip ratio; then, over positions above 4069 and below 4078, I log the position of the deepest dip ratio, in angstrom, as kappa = 4077.0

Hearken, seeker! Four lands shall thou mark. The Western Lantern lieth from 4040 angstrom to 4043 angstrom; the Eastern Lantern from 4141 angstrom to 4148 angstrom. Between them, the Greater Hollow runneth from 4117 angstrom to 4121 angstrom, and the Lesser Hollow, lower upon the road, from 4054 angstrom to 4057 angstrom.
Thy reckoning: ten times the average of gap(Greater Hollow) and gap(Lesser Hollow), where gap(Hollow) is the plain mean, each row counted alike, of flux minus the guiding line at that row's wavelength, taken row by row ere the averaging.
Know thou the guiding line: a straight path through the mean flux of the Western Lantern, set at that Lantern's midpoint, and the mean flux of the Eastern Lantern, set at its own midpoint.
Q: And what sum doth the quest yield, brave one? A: -29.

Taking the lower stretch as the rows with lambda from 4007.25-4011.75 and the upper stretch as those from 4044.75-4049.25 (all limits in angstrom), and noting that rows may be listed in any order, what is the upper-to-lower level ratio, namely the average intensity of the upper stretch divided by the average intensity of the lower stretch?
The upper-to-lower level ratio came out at 1.01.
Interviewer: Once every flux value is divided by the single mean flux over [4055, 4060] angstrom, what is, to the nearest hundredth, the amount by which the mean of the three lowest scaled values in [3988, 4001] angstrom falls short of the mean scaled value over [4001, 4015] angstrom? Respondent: 0.04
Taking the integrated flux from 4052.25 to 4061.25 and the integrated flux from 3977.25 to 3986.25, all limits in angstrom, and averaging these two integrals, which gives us 301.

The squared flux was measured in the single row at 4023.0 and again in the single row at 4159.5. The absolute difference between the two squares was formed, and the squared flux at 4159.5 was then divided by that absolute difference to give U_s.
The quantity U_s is 26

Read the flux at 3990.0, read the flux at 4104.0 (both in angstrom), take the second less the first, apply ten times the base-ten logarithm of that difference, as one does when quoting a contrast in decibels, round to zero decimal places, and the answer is 5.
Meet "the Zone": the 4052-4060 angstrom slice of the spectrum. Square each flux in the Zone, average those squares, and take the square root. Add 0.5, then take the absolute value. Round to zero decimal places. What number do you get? 35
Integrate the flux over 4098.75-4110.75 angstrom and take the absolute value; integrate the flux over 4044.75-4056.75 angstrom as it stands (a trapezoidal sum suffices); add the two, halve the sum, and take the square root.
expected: 20.8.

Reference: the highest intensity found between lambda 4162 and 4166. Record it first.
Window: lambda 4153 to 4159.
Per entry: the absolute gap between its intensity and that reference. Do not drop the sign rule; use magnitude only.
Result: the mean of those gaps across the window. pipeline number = 0.5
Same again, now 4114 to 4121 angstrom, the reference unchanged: 3.1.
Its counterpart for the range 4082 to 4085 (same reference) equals 0.7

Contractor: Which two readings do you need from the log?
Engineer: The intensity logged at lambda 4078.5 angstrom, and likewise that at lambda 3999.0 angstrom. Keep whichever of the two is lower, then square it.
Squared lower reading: 1082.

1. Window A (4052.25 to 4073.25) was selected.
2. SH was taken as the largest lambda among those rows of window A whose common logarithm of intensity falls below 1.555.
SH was 4072.5 angstrom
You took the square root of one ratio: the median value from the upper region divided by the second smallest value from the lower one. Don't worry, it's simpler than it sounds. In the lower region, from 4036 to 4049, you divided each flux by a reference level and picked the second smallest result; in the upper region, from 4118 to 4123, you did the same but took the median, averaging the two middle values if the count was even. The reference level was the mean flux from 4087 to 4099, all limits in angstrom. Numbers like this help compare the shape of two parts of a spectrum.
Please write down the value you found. 0.98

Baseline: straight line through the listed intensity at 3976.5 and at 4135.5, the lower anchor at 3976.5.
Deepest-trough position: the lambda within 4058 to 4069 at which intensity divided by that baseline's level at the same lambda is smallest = 4059.0 angstrom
